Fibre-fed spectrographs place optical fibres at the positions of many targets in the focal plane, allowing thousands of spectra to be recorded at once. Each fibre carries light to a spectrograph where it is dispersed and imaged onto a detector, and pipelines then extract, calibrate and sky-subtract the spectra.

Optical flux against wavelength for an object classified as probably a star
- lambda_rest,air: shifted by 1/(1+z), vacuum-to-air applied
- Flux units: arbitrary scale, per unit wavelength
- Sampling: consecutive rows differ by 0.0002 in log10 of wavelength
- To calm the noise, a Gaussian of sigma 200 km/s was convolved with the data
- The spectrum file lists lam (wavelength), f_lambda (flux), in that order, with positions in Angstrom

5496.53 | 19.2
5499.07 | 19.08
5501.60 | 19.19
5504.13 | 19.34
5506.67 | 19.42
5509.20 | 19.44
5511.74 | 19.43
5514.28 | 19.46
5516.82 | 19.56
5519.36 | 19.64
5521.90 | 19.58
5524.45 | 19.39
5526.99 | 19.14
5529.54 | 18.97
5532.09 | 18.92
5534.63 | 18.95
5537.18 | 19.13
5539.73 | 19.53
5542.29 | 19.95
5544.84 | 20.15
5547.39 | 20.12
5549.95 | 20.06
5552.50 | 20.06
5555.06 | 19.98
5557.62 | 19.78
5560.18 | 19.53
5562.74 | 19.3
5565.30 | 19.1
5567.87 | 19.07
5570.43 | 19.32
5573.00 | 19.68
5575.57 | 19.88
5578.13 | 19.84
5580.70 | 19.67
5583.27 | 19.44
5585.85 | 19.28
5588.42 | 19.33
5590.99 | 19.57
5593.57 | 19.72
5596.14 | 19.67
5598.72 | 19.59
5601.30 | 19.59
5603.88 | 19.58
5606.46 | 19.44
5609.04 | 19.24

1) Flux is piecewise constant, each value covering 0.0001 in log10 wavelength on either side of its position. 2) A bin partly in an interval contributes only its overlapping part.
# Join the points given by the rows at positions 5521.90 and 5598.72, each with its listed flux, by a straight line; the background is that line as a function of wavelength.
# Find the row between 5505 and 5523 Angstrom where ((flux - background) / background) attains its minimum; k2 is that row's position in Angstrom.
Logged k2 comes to 5506.67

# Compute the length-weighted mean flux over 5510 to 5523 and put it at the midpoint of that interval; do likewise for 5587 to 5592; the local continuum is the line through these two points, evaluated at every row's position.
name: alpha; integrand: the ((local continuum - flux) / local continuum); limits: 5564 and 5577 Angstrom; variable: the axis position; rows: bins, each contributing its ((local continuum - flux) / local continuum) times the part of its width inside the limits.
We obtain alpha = 0.05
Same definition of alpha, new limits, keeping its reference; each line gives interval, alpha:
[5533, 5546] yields -0.01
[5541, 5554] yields -0.38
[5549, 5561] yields -0.24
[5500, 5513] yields 0.12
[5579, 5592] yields 0.00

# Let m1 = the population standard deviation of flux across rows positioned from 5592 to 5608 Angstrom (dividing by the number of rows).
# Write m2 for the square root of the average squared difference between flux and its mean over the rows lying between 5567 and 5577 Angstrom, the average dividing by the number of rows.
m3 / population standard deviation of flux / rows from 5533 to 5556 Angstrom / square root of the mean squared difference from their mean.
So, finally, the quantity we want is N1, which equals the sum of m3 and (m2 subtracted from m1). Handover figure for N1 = 0.20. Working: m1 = 0.087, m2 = 0.31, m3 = 0.43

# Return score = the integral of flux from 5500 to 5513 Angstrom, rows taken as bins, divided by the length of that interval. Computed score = 19.4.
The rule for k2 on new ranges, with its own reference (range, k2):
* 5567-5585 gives 5567.87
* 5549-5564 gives 5562.74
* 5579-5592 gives 5585.85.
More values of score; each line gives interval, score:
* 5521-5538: 19.1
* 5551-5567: 19.6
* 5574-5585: 19.7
